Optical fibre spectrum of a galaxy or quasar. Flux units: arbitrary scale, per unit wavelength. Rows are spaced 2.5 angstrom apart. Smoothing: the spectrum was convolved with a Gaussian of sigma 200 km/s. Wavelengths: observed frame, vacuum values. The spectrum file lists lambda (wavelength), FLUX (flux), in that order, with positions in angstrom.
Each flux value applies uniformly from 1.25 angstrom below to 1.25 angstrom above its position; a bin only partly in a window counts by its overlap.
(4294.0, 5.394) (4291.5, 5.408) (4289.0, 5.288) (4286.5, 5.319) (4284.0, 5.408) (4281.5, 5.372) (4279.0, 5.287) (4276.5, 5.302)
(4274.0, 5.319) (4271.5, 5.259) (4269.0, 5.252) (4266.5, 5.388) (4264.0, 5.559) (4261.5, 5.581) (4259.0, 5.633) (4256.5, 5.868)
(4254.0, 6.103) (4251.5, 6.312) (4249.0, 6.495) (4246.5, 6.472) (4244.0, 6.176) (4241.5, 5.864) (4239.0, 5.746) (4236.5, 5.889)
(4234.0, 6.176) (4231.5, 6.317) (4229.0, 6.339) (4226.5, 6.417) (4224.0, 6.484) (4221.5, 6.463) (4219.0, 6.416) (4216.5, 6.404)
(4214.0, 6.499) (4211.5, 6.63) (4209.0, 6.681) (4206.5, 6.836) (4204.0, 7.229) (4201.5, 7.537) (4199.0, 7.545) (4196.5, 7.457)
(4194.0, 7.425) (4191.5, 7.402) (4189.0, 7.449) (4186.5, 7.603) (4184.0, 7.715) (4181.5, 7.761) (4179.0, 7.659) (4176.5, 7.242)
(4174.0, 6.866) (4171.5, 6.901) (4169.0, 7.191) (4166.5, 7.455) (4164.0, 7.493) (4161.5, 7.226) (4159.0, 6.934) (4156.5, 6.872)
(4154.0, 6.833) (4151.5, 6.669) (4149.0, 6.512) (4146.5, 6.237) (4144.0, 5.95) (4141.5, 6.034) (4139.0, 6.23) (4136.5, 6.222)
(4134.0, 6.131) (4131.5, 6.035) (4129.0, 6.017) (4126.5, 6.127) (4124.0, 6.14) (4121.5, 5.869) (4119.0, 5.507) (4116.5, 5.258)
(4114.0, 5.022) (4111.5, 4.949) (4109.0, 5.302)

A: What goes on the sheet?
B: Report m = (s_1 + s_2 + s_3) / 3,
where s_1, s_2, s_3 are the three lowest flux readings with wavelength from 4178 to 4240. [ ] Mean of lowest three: 5.9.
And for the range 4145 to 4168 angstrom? 6.5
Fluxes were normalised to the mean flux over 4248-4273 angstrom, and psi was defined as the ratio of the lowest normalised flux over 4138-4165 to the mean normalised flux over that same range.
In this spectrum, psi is 0.90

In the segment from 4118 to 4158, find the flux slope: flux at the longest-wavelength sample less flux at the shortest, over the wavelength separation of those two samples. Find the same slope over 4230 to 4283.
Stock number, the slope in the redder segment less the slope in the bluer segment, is -0.06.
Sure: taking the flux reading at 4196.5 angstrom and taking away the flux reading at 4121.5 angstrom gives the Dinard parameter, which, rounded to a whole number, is 2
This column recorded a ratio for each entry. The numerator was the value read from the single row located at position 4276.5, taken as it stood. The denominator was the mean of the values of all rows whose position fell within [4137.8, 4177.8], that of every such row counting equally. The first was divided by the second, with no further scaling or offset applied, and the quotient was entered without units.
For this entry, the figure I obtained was 0.78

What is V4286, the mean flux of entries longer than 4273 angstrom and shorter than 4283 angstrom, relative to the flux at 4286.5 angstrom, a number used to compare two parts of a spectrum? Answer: 1.00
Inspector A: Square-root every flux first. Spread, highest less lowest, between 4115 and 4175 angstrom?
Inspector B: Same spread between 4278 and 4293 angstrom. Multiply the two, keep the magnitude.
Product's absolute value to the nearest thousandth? 0.012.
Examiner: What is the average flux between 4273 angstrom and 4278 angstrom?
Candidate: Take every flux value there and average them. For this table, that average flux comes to 5.3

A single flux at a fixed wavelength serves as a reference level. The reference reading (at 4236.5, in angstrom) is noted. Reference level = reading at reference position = 5.889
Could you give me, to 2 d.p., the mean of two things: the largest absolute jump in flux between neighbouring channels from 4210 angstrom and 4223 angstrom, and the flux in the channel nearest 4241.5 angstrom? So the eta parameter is 3.00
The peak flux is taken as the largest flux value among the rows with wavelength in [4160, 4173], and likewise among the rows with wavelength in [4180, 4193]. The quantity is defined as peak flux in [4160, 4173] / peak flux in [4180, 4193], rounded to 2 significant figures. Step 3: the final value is 0.97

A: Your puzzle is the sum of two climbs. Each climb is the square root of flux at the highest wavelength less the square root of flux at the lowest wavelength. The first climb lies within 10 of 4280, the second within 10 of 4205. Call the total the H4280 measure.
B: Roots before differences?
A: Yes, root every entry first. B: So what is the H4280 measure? -0.18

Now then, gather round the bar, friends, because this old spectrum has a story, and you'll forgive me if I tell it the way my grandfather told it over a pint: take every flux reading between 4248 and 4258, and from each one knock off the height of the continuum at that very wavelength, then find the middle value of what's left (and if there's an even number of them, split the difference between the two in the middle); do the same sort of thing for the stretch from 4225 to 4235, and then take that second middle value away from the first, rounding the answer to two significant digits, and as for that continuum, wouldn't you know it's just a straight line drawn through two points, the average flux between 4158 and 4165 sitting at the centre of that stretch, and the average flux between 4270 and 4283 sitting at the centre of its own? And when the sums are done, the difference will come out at 0.25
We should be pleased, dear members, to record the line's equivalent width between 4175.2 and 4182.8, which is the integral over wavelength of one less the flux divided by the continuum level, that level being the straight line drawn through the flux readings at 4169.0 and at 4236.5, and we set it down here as -0.6 angstrom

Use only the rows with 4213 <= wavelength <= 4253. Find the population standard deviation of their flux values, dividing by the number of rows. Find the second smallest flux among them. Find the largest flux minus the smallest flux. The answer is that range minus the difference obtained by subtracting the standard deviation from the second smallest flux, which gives -4.9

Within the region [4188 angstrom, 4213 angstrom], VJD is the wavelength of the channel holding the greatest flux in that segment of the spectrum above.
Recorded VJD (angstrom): 4199.0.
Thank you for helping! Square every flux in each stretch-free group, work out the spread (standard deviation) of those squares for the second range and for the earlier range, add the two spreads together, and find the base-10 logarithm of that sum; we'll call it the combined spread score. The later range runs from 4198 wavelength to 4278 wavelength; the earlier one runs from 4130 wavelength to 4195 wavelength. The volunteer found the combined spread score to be 1.2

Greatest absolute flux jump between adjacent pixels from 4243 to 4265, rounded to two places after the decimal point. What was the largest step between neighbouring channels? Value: 0.30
